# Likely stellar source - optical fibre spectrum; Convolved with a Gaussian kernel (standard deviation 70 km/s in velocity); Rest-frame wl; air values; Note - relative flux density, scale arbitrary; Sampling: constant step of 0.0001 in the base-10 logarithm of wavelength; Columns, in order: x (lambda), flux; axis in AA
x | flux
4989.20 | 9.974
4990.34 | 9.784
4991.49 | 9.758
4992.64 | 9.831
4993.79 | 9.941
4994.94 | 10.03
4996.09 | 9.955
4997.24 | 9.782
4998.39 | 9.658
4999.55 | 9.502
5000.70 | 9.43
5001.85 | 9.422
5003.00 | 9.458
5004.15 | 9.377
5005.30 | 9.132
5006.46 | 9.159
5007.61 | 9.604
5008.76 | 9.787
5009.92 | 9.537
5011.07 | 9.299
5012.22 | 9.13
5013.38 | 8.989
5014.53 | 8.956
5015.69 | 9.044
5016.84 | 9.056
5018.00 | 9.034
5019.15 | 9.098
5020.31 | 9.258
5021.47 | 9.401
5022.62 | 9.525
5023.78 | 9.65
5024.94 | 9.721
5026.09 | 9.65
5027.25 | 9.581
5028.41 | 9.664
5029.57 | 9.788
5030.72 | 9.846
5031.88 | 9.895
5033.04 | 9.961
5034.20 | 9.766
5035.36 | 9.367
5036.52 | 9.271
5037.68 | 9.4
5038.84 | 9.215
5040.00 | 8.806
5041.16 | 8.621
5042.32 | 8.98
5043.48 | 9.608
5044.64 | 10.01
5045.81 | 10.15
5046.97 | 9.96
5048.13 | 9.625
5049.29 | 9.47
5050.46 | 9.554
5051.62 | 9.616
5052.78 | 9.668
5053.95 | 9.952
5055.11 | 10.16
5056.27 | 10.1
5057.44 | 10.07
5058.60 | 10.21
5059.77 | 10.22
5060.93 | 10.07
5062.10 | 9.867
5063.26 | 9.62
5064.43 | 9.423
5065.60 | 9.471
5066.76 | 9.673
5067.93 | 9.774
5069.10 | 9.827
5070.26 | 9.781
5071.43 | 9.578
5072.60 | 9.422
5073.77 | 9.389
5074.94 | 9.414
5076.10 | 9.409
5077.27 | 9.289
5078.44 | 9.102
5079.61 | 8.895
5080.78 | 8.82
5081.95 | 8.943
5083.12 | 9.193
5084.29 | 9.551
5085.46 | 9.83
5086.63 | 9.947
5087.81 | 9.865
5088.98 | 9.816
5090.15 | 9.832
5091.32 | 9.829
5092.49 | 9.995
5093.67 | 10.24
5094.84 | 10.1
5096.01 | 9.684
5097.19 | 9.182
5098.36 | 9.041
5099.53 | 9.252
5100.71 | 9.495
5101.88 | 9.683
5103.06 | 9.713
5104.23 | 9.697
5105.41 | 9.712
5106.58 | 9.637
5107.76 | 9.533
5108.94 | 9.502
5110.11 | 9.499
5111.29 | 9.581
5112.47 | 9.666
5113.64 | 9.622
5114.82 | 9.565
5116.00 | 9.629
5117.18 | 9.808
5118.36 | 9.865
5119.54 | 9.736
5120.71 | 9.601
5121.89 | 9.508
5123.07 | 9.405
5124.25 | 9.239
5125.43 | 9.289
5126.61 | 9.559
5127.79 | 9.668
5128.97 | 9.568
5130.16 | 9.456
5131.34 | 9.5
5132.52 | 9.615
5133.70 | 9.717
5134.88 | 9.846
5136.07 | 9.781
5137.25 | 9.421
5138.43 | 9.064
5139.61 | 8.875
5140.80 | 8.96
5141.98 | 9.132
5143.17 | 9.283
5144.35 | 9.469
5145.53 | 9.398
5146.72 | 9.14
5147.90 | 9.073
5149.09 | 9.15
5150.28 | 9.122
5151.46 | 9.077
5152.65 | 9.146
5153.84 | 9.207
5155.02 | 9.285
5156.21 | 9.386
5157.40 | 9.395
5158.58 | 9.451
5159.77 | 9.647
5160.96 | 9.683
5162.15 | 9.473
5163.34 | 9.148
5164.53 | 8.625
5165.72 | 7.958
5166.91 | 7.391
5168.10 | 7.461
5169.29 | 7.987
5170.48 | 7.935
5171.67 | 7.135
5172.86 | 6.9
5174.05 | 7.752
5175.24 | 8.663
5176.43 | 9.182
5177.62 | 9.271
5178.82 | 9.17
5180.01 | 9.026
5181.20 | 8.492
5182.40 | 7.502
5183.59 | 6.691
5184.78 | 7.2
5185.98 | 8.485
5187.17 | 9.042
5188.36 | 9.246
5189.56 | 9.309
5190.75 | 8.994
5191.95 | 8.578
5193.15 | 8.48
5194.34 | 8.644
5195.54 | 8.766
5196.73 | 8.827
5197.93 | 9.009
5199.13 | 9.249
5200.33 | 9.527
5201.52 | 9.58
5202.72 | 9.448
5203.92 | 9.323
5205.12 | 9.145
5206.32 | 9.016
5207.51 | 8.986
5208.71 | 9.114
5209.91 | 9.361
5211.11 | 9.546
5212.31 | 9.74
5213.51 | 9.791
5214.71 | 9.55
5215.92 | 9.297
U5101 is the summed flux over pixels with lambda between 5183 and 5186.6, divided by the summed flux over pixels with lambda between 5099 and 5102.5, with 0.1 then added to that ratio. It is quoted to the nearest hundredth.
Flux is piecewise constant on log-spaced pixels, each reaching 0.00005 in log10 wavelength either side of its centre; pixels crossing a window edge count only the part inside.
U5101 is 0.89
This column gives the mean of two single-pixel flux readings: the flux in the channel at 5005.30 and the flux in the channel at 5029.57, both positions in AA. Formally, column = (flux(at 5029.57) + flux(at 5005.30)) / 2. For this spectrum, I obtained 9.46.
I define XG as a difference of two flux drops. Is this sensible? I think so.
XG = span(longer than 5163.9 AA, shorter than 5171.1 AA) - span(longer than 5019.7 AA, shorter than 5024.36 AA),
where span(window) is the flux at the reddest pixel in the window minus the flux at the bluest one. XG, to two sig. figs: -1.1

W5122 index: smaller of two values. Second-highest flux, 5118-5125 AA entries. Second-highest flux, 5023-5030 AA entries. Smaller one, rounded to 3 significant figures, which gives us 9.72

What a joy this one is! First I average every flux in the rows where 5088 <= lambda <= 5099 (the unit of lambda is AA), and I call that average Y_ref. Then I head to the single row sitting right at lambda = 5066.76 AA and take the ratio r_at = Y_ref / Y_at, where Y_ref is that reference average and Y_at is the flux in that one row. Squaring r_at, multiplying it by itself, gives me 1.02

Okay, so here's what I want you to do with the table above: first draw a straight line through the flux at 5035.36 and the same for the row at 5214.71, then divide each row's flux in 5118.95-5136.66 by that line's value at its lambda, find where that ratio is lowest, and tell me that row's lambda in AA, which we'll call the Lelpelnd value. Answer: 5124.25 AA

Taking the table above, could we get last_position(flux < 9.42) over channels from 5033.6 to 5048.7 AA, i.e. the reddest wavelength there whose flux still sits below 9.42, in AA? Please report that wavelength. 5042.32 AA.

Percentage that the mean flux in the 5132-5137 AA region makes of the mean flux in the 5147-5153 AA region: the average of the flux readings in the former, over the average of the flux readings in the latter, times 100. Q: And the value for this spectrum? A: 107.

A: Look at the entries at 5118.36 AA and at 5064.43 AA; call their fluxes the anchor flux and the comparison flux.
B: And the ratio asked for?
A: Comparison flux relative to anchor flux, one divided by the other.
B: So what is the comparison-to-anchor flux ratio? 0.96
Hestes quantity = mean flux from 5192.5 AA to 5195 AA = 8.6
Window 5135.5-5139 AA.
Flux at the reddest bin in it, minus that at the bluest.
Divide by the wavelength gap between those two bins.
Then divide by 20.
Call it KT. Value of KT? -0.015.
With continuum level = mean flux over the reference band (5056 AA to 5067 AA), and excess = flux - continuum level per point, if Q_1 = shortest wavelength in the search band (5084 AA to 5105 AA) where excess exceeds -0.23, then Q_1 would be 5085.46 AA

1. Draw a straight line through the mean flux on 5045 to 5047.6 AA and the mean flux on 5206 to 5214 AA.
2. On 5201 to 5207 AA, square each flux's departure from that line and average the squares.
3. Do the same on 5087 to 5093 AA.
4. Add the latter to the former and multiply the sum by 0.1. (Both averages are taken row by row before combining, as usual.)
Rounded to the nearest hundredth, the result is 0.01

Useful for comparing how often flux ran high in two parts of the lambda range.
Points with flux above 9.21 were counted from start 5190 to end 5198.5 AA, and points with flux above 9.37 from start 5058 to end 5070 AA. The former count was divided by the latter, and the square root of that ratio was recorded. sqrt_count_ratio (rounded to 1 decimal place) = 0.0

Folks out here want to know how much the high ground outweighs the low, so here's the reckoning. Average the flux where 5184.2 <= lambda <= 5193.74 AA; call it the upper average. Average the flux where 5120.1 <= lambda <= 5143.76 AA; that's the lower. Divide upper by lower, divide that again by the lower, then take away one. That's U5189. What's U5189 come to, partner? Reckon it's -0.902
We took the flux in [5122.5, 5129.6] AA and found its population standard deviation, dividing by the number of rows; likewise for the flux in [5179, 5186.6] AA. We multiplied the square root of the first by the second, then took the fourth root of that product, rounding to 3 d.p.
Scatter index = 0.755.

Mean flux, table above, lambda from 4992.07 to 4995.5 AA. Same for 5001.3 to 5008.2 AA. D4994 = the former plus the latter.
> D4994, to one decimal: 19.3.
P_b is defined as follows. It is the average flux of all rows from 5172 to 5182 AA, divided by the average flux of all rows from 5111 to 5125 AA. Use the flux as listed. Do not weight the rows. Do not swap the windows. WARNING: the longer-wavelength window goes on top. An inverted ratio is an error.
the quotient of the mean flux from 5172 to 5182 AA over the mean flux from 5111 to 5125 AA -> 0.89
